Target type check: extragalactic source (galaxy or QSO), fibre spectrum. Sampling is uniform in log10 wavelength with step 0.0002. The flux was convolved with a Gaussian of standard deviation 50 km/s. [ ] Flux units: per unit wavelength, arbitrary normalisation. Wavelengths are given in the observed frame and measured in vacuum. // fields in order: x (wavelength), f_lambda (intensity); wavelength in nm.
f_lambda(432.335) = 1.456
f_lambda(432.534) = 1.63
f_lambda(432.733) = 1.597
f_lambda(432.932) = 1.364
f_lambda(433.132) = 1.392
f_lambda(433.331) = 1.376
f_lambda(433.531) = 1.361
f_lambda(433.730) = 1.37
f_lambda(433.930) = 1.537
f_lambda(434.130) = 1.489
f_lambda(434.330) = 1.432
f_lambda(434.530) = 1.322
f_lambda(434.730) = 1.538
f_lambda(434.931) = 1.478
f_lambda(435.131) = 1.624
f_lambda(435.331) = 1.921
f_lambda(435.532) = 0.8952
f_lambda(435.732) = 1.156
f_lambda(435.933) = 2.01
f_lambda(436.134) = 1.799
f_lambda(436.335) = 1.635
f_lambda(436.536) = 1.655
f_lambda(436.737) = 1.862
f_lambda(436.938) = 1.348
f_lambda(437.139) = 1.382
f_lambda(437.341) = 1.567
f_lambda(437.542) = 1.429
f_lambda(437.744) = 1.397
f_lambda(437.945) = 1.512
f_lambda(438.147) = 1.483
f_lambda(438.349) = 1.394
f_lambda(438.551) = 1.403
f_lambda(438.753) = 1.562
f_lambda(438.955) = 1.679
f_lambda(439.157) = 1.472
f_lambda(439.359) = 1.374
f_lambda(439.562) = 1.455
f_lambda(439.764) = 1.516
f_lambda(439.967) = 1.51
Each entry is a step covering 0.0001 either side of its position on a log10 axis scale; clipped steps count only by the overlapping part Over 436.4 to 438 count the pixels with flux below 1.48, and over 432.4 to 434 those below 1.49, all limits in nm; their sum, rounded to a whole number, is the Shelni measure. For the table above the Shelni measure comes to 9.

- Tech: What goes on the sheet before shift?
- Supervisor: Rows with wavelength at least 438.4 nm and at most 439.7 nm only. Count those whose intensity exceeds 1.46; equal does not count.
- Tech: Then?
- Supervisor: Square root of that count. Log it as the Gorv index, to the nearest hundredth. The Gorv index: 1.73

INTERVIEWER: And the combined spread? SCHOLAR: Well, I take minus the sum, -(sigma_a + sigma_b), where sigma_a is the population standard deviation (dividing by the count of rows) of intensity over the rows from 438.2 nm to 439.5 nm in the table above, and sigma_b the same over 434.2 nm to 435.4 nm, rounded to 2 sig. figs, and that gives -0.30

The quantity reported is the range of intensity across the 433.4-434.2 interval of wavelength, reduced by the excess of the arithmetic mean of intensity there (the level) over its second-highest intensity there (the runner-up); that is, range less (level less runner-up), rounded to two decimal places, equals 0.23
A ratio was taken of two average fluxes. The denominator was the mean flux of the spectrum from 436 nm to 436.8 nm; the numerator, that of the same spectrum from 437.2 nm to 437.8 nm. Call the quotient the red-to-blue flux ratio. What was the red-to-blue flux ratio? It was 0.84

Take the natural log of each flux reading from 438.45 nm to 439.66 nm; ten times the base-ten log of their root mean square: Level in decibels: -3.9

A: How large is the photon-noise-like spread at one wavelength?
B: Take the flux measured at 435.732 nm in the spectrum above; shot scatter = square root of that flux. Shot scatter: 1.08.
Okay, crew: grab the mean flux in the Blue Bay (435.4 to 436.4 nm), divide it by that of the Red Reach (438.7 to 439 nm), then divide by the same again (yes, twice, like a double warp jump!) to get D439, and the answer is 0.57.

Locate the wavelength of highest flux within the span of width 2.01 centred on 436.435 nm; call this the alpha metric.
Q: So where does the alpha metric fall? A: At 435.933 nm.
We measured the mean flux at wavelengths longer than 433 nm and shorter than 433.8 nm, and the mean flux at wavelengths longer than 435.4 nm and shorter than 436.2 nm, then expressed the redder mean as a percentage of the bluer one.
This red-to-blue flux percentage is 107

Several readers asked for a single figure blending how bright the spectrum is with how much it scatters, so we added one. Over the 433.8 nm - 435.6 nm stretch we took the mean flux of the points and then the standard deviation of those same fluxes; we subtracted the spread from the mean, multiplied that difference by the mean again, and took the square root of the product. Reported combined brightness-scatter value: 1.34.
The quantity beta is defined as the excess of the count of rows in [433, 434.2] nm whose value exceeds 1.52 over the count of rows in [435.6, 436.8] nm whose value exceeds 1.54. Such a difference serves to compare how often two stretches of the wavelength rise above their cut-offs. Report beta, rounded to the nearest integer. -4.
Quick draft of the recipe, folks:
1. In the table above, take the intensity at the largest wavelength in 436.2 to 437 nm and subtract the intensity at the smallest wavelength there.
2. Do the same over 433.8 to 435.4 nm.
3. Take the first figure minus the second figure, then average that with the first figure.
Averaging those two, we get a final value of -0.5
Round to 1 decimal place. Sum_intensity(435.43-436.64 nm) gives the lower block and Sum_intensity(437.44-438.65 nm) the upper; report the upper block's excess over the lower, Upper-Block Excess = -0.5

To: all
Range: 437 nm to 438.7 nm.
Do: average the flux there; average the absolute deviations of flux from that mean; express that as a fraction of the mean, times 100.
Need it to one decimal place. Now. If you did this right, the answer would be 3.9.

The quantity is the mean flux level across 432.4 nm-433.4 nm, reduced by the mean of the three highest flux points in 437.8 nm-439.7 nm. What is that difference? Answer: -0.11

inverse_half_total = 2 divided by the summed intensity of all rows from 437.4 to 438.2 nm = 0.34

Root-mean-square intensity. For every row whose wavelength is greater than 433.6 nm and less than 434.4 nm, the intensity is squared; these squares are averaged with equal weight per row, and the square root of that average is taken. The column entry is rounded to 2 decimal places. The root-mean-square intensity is 1.46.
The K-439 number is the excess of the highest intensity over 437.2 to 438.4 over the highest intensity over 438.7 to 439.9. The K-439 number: -0.11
